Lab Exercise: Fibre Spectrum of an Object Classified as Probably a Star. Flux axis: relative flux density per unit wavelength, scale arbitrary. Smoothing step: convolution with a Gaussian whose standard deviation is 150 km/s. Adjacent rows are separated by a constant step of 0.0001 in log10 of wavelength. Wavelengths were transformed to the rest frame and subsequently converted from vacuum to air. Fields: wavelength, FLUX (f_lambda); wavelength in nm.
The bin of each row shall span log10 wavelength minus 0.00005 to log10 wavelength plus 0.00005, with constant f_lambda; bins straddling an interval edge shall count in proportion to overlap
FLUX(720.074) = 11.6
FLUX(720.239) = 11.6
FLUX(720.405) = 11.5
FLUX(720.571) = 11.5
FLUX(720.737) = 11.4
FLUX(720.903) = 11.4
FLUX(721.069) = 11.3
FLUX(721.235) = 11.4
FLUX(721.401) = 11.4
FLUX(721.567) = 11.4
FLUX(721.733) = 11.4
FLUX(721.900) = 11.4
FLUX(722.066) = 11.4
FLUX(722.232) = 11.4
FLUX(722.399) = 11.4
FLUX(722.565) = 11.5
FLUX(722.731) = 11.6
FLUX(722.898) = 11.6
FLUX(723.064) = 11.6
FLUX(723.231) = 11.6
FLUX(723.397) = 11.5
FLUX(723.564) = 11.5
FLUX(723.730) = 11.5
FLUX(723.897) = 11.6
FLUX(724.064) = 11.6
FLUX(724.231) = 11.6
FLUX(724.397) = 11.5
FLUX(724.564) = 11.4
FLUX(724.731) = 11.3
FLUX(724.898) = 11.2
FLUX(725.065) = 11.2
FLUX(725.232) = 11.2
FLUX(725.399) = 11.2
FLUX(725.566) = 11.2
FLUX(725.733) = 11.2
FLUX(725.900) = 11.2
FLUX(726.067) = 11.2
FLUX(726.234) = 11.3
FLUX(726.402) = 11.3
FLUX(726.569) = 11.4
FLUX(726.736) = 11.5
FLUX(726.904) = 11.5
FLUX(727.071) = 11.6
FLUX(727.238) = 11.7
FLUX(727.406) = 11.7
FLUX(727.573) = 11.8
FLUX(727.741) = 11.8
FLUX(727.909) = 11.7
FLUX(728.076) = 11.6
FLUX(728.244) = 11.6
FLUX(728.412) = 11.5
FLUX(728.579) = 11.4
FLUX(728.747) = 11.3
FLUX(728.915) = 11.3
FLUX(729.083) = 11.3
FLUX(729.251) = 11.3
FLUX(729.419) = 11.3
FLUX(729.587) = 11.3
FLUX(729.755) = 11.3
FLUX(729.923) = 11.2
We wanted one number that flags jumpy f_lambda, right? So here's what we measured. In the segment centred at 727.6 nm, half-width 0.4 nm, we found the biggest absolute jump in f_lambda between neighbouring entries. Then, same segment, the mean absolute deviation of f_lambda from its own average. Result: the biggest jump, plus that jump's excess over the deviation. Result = 0.152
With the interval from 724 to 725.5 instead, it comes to 0.049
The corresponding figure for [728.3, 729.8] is 0.148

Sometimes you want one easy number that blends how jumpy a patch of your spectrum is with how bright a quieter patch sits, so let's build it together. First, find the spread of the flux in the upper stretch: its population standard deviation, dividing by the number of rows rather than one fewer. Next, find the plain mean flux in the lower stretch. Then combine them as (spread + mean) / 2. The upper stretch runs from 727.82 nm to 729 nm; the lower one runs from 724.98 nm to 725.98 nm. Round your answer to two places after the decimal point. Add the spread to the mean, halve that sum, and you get 5.67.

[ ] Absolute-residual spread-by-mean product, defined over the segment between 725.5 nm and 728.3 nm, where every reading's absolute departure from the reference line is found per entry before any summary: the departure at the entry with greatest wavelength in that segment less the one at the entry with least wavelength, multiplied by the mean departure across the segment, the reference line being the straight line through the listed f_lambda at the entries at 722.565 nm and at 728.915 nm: 0.017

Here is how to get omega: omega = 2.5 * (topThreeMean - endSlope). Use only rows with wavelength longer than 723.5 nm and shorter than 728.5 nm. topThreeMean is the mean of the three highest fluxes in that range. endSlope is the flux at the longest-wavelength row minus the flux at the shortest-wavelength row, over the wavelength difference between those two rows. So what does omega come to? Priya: 29.4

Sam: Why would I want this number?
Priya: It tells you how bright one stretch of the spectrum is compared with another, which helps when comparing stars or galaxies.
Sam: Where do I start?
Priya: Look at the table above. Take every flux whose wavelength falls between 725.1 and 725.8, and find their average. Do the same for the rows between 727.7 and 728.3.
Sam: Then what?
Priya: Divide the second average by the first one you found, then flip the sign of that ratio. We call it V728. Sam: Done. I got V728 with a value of -1.042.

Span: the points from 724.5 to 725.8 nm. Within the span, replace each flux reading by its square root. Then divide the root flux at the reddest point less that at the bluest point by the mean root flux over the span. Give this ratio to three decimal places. -0.009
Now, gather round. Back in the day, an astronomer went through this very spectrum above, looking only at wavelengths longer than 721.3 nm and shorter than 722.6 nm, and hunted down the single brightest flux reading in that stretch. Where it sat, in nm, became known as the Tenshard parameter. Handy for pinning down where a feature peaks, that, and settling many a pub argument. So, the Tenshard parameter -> 722.565 nm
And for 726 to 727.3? 727.238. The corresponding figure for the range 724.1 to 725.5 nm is 724.231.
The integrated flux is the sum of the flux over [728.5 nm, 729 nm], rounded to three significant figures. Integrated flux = 34.0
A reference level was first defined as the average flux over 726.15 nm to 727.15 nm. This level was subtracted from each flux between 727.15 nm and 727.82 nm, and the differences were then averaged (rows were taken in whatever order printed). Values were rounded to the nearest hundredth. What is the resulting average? 0.32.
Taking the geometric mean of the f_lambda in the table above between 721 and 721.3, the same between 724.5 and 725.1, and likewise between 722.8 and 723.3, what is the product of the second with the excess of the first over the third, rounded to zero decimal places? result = -3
